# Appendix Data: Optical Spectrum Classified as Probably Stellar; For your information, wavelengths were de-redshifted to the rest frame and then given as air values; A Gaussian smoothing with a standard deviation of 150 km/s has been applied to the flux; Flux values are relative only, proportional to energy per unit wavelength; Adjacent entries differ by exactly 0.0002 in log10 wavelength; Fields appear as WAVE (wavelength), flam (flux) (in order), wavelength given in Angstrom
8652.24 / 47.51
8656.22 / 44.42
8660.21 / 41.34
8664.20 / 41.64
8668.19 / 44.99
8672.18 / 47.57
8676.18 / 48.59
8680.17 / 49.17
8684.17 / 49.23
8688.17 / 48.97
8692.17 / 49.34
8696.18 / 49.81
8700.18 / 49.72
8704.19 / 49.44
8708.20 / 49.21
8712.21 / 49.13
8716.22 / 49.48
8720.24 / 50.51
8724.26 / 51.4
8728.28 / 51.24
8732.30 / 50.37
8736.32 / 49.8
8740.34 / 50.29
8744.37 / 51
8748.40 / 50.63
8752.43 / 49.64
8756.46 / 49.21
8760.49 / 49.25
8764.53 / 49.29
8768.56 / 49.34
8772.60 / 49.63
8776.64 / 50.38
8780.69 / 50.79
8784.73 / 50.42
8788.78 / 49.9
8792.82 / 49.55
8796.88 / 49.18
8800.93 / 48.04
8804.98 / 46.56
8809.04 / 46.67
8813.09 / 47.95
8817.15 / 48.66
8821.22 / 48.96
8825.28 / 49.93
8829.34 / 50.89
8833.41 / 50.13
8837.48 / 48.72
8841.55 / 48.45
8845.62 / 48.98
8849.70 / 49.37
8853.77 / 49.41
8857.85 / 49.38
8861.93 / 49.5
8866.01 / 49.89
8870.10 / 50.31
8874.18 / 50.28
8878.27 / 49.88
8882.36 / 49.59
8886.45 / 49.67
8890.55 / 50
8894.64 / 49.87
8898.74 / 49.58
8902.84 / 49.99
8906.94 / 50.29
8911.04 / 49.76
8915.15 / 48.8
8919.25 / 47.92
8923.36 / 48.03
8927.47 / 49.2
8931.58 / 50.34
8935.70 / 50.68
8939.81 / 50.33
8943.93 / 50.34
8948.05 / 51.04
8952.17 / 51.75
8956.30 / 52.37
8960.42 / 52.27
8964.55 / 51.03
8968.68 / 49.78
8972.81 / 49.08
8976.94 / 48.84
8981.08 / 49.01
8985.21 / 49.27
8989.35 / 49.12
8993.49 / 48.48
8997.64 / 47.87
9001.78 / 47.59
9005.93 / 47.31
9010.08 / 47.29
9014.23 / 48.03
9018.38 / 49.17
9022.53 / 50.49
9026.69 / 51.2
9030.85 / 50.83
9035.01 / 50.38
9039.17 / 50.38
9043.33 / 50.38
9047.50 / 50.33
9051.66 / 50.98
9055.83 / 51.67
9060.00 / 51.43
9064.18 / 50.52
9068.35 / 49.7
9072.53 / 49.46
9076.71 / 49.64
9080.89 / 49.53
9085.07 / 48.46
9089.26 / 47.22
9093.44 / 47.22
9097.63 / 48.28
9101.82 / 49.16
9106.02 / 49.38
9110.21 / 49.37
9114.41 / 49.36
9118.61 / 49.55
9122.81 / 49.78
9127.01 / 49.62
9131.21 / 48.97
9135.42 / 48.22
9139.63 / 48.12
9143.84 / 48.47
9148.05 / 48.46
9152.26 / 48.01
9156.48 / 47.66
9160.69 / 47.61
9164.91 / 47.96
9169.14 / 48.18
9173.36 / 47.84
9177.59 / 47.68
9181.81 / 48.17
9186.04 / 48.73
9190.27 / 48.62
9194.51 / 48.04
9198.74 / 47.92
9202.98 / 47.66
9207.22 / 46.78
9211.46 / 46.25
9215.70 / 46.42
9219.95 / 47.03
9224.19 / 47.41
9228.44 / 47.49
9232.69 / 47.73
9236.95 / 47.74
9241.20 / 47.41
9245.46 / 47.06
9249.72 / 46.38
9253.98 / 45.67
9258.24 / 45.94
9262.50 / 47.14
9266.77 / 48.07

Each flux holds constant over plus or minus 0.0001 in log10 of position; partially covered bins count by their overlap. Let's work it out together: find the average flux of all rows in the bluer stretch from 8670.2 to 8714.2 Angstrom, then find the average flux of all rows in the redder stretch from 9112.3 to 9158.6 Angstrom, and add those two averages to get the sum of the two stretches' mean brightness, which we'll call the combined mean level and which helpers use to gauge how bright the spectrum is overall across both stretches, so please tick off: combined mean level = 98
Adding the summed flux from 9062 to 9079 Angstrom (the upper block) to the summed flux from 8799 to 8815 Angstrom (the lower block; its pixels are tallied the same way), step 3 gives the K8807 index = 389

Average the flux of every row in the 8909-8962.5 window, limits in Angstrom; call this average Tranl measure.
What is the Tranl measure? 50.2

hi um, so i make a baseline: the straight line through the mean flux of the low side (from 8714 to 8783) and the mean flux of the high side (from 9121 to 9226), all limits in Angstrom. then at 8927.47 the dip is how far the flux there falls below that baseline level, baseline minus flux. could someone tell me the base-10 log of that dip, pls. -1.6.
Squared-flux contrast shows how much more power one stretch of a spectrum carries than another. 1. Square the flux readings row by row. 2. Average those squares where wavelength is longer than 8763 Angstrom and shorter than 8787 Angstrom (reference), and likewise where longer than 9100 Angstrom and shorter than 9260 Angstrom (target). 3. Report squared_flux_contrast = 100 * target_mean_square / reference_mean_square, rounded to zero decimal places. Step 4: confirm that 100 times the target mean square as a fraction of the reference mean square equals 92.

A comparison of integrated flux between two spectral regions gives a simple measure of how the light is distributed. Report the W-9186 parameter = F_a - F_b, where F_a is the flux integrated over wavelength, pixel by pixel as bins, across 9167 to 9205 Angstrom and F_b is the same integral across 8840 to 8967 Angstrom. -4517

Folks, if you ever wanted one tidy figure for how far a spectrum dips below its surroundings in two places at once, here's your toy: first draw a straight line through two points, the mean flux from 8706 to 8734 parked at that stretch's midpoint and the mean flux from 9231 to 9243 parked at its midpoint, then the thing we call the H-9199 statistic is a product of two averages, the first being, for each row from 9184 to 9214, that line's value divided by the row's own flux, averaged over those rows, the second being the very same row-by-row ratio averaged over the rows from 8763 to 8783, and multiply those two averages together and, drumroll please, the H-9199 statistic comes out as 1.00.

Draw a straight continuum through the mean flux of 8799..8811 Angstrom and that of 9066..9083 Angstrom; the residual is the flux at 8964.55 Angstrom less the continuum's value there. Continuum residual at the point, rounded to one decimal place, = 2.5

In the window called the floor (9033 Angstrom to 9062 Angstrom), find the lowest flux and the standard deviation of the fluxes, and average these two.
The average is 25.4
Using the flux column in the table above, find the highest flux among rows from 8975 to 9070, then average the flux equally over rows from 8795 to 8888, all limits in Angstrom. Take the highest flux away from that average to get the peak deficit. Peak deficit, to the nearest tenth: -2.5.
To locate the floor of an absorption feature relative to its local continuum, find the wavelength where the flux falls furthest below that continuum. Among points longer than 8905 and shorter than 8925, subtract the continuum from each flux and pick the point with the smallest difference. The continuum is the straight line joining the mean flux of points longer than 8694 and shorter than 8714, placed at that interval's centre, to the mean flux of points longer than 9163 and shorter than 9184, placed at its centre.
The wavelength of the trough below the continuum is 8919.25 Angstrom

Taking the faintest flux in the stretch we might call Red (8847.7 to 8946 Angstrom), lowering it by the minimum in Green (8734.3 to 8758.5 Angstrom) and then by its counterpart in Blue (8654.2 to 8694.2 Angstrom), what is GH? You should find -42.6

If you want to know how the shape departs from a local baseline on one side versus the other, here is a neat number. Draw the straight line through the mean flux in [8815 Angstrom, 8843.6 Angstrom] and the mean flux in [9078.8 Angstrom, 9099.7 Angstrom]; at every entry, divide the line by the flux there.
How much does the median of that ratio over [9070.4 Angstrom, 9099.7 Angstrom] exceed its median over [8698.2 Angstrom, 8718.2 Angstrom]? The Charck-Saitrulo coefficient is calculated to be -0.017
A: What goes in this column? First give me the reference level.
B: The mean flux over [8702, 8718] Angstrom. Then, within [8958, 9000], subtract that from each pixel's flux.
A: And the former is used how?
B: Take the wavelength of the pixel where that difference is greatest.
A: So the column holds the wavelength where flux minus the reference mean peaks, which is 8960.42 Angstrom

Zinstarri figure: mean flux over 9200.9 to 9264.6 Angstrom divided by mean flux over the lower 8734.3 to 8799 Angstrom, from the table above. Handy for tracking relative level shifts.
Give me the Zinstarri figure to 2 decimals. 0.94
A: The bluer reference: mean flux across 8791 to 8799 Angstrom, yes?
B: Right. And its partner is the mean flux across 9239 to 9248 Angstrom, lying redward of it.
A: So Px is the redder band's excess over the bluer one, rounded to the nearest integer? -2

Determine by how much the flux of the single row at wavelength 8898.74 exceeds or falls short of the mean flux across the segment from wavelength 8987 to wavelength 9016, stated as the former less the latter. 1.6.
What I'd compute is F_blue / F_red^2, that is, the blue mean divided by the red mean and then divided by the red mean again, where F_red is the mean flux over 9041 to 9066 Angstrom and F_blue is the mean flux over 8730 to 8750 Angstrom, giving 0.0195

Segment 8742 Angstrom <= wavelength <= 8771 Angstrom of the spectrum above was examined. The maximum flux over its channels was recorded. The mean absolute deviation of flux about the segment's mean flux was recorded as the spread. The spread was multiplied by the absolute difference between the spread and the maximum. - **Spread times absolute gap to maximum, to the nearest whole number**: 30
